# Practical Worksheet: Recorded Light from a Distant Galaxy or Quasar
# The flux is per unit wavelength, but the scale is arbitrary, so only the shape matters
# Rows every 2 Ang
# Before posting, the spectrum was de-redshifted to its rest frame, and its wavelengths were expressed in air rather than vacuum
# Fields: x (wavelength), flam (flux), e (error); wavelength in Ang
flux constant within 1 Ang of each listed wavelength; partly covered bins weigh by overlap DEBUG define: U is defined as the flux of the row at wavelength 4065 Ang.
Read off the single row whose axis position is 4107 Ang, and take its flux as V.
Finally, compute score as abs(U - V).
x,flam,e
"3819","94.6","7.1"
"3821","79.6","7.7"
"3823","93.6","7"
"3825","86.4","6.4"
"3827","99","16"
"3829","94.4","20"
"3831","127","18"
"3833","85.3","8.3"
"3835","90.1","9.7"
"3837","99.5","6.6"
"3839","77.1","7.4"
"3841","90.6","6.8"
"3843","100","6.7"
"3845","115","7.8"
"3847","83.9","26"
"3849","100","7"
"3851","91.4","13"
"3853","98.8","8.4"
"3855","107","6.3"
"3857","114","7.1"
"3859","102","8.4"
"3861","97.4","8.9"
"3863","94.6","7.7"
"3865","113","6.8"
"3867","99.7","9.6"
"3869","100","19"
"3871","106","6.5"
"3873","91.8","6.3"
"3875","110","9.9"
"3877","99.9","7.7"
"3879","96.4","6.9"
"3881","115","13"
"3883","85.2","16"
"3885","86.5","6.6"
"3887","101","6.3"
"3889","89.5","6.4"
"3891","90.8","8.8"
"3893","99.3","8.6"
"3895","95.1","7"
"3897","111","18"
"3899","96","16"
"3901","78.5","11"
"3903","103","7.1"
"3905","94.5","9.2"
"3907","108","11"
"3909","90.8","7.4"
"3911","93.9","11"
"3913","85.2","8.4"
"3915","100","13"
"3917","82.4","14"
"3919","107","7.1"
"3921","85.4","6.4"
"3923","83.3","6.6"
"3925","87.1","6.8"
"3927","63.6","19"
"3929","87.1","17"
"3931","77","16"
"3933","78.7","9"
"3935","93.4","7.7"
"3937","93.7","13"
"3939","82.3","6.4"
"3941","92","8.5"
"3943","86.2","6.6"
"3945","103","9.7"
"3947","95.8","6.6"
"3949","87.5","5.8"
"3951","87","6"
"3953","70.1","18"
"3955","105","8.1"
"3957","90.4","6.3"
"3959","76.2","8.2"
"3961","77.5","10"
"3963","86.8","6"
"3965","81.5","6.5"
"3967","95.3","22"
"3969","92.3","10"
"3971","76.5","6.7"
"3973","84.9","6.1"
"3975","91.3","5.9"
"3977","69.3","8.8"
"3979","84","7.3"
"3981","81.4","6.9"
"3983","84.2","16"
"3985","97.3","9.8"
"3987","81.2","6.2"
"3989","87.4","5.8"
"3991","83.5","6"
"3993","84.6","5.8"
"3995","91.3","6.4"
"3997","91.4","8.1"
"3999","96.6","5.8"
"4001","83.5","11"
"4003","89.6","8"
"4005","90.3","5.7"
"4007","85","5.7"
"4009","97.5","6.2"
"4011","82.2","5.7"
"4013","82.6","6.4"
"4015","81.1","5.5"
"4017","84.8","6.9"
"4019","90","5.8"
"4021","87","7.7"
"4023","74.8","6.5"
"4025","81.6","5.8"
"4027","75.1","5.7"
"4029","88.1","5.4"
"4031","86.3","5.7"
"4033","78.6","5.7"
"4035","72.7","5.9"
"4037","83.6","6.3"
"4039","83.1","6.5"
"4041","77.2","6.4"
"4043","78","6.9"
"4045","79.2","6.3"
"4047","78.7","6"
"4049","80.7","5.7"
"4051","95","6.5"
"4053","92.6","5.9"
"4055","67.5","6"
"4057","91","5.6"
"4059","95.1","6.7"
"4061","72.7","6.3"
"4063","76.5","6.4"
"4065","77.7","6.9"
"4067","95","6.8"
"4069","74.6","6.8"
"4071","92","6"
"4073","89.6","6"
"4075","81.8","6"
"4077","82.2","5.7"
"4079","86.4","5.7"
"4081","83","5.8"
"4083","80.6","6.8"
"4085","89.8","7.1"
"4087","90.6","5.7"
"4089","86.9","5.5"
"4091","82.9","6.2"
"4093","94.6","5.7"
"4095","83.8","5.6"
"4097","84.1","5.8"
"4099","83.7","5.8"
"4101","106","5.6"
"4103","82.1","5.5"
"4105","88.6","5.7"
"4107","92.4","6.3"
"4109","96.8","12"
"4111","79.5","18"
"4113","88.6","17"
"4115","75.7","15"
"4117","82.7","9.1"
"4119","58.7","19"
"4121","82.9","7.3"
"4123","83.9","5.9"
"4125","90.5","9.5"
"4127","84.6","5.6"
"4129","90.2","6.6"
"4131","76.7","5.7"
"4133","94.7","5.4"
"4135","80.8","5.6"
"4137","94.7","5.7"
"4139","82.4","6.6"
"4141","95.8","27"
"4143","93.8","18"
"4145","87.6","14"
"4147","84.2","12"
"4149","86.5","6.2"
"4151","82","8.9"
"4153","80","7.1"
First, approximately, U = 77.7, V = 92.4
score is 15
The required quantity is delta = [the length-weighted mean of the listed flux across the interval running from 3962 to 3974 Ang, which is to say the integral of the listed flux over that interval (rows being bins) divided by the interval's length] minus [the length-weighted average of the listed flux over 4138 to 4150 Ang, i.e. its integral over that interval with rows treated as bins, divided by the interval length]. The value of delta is -2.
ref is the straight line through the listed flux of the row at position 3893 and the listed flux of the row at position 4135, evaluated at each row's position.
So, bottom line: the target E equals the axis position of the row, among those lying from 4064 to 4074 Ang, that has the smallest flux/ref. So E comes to 4069 Ang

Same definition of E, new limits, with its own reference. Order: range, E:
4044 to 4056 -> 4055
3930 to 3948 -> 3931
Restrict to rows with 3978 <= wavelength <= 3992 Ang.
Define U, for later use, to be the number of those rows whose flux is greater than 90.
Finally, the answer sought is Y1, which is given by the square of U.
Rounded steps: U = 1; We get 1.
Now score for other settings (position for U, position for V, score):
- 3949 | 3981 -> 6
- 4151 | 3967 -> 13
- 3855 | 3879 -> 11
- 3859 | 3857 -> 12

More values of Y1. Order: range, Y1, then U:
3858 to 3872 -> 49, 7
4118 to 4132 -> 4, 2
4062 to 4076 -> 4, 2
